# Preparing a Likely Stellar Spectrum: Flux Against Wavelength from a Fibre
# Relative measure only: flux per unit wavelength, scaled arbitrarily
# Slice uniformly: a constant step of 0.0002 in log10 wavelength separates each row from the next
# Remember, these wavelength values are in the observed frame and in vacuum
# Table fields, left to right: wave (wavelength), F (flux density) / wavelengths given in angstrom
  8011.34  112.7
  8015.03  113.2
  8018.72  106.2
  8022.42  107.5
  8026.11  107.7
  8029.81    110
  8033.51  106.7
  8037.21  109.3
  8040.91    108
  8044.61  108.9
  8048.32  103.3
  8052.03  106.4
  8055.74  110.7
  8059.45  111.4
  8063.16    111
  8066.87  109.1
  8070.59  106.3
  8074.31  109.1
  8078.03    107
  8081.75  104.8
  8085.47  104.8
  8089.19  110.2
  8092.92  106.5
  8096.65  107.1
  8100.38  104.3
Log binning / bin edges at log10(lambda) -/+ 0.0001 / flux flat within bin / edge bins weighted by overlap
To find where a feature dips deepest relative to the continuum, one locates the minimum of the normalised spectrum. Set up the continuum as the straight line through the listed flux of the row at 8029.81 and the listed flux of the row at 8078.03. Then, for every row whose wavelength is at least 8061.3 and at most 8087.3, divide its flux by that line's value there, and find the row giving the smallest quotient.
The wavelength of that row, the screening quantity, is 8081.75 angstrom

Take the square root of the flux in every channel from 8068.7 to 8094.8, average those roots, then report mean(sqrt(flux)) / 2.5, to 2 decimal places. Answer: 4.14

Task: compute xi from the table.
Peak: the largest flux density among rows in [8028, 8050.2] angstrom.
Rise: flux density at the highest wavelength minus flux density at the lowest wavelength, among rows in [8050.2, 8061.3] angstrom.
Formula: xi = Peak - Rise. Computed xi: 105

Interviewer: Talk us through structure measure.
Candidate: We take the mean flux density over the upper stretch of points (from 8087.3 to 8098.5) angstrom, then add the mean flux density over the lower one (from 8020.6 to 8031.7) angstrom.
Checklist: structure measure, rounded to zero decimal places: 216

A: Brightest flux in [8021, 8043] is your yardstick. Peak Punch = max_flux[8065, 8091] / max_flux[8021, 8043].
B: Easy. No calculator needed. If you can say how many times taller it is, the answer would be 1.00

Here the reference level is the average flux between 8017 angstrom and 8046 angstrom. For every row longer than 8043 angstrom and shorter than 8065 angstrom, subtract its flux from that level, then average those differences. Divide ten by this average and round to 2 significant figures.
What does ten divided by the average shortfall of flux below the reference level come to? -17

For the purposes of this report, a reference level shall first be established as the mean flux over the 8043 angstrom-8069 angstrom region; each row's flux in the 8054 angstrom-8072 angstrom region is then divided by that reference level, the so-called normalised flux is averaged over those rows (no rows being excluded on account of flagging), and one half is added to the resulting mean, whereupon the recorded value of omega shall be 1.51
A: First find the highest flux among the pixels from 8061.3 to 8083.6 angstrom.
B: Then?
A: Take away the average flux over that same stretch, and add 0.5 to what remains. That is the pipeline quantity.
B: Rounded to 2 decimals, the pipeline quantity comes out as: 3.62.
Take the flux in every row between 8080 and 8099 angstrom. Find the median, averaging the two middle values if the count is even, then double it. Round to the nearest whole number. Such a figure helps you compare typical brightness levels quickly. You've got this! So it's 213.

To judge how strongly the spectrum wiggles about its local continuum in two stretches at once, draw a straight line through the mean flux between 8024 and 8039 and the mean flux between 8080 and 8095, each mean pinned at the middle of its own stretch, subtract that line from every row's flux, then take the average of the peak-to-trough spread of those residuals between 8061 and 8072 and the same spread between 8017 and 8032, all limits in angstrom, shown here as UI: 4.3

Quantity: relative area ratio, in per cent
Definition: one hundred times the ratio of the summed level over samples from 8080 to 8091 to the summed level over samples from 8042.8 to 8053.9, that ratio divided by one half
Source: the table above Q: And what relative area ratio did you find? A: 201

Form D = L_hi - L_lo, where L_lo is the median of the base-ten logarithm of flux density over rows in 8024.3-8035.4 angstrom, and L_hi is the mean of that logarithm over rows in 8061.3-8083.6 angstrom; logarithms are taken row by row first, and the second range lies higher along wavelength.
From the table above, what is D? 0.001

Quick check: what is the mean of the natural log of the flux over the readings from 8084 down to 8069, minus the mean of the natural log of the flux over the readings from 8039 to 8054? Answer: 0.002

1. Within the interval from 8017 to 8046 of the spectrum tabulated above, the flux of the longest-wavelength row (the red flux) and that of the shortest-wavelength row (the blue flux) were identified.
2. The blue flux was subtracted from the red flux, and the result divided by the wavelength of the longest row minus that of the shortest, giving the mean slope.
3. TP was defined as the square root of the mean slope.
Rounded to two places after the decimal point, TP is 0.32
